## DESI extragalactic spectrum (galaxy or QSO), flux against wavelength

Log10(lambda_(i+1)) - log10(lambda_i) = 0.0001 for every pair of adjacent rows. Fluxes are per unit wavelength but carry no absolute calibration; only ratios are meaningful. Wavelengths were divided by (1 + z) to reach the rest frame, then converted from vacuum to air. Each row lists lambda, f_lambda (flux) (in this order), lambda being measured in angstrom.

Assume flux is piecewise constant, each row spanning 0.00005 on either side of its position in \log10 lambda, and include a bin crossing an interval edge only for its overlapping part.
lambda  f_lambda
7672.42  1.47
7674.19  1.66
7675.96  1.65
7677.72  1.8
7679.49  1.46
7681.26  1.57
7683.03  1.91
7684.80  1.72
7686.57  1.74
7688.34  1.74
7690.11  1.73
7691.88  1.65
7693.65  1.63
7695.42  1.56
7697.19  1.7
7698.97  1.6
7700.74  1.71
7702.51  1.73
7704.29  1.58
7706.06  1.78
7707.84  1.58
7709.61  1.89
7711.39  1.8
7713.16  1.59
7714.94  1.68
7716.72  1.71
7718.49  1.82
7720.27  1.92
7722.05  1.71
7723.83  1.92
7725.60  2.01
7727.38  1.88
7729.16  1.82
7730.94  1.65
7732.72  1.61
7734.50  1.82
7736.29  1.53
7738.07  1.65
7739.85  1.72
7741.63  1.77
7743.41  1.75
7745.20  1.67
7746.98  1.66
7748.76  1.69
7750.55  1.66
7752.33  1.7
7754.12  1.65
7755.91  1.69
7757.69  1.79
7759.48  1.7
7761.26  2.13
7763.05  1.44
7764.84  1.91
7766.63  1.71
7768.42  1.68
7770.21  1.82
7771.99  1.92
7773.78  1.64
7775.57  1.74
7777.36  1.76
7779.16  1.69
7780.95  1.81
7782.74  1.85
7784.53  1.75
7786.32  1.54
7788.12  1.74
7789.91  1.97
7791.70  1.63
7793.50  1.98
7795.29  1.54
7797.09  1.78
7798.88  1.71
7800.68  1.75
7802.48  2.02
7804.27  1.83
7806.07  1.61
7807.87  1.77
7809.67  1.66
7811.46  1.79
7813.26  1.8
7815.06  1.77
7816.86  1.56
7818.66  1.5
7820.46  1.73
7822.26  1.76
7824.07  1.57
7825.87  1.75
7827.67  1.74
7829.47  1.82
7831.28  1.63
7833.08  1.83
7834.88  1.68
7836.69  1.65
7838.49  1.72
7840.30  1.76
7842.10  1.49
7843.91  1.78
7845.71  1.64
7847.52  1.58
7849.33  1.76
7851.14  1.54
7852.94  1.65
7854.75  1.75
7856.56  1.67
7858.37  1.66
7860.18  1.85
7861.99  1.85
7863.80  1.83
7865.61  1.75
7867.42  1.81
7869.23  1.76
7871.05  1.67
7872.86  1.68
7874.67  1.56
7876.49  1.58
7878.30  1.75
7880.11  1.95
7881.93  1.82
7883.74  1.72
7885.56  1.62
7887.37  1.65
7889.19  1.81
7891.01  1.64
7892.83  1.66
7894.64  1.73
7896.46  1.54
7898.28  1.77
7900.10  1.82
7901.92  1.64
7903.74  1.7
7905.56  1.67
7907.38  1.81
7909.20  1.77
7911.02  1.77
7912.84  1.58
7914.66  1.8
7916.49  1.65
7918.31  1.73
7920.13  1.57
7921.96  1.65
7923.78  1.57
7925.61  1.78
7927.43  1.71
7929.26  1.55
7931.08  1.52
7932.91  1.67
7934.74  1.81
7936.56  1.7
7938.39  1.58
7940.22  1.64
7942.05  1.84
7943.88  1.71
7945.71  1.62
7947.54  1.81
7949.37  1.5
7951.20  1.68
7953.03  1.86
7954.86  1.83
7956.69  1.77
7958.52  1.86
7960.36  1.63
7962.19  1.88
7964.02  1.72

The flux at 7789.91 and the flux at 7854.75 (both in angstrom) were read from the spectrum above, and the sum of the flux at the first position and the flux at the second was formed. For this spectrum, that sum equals 3.7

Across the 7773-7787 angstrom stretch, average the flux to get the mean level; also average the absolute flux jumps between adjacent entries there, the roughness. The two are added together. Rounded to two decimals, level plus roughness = 1.82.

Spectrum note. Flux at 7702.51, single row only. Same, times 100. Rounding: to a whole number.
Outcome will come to 173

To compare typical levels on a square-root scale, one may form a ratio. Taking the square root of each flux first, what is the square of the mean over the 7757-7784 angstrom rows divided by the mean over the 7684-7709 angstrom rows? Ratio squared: 1.06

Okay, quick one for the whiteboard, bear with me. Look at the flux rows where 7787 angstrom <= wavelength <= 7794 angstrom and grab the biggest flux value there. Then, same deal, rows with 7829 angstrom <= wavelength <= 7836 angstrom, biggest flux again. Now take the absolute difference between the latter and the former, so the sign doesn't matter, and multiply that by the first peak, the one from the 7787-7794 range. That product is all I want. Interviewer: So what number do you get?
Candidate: 0.30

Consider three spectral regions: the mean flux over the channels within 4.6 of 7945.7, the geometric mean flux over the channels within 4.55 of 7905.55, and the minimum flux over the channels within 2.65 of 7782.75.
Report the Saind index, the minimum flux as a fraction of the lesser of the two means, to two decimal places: 1.03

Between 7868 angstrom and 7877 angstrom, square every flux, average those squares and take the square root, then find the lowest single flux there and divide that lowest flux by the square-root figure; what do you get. 0.945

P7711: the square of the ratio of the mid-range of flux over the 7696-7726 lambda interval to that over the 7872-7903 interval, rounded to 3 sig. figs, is 1.06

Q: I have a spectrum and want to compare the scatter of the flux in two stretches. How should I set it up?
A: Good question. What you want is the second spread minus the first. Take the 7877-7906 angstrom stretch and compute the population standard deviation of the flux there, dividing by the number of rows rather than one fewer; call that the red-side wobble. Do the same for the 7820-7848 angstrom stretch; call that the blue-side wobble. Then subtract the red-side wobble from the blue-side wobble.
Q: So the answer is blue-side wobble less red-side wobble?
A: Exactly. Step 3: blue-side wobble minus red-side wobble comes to 0.00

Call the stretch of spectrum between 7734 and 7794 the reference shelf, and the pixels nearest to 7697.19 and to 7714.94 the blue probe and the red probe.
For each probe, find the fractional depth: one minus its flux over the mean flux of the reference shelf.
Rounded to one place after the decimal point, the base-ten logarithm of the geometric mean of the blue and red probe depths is -1.6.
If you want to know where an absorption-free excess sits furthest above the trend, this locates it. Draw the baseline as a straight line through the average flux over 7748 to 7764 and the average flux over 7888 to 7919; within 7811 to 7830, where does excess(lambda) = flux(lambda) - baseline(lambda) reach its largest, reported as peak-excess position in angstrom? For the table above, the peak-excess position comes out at 7829.47 angstrom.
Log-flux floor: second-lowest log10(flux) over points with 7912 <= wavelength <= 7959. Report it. 0.182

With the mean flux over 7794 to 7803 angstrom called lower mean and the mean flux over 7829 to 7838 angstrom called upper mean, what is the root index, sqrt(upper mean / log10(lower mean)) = 2.65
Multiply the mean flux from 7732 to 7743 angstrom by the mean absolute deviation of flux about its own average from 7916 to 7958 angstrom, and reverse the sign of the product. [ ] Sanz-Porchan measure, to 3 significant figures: -0.149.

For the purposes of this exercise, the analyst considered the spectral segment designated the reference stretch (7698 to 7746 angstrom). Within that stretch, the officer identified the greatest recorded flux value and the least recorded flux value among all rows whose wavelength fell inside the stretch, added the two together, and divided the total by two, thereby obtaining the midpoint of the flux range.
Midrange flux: 1.77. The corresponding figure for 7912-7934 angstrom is 1.66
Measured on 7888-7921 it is 1.68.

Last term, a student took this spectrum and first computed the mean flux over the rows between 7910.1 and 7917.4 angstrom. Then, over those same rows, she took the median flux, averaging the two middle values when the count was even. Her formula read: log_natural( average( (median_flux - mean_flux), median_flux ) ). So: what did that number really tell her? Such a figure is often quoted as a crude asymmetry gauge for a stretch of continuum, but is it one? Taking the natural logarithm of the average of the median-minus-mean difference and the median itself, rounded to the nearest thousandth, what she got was -0.151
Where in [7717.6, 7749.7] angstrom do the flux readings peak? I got 7725.60 angstrom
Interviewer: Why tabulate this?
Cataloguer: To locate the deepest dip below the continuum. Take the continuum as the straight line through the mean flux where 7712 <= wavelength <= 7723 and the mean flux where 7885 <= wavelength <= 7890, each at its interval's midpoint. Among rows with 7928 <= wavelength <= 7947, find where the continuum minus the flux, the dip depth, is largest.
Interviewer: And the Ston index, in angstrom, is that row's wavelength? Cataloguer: 7931.08 angstrom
